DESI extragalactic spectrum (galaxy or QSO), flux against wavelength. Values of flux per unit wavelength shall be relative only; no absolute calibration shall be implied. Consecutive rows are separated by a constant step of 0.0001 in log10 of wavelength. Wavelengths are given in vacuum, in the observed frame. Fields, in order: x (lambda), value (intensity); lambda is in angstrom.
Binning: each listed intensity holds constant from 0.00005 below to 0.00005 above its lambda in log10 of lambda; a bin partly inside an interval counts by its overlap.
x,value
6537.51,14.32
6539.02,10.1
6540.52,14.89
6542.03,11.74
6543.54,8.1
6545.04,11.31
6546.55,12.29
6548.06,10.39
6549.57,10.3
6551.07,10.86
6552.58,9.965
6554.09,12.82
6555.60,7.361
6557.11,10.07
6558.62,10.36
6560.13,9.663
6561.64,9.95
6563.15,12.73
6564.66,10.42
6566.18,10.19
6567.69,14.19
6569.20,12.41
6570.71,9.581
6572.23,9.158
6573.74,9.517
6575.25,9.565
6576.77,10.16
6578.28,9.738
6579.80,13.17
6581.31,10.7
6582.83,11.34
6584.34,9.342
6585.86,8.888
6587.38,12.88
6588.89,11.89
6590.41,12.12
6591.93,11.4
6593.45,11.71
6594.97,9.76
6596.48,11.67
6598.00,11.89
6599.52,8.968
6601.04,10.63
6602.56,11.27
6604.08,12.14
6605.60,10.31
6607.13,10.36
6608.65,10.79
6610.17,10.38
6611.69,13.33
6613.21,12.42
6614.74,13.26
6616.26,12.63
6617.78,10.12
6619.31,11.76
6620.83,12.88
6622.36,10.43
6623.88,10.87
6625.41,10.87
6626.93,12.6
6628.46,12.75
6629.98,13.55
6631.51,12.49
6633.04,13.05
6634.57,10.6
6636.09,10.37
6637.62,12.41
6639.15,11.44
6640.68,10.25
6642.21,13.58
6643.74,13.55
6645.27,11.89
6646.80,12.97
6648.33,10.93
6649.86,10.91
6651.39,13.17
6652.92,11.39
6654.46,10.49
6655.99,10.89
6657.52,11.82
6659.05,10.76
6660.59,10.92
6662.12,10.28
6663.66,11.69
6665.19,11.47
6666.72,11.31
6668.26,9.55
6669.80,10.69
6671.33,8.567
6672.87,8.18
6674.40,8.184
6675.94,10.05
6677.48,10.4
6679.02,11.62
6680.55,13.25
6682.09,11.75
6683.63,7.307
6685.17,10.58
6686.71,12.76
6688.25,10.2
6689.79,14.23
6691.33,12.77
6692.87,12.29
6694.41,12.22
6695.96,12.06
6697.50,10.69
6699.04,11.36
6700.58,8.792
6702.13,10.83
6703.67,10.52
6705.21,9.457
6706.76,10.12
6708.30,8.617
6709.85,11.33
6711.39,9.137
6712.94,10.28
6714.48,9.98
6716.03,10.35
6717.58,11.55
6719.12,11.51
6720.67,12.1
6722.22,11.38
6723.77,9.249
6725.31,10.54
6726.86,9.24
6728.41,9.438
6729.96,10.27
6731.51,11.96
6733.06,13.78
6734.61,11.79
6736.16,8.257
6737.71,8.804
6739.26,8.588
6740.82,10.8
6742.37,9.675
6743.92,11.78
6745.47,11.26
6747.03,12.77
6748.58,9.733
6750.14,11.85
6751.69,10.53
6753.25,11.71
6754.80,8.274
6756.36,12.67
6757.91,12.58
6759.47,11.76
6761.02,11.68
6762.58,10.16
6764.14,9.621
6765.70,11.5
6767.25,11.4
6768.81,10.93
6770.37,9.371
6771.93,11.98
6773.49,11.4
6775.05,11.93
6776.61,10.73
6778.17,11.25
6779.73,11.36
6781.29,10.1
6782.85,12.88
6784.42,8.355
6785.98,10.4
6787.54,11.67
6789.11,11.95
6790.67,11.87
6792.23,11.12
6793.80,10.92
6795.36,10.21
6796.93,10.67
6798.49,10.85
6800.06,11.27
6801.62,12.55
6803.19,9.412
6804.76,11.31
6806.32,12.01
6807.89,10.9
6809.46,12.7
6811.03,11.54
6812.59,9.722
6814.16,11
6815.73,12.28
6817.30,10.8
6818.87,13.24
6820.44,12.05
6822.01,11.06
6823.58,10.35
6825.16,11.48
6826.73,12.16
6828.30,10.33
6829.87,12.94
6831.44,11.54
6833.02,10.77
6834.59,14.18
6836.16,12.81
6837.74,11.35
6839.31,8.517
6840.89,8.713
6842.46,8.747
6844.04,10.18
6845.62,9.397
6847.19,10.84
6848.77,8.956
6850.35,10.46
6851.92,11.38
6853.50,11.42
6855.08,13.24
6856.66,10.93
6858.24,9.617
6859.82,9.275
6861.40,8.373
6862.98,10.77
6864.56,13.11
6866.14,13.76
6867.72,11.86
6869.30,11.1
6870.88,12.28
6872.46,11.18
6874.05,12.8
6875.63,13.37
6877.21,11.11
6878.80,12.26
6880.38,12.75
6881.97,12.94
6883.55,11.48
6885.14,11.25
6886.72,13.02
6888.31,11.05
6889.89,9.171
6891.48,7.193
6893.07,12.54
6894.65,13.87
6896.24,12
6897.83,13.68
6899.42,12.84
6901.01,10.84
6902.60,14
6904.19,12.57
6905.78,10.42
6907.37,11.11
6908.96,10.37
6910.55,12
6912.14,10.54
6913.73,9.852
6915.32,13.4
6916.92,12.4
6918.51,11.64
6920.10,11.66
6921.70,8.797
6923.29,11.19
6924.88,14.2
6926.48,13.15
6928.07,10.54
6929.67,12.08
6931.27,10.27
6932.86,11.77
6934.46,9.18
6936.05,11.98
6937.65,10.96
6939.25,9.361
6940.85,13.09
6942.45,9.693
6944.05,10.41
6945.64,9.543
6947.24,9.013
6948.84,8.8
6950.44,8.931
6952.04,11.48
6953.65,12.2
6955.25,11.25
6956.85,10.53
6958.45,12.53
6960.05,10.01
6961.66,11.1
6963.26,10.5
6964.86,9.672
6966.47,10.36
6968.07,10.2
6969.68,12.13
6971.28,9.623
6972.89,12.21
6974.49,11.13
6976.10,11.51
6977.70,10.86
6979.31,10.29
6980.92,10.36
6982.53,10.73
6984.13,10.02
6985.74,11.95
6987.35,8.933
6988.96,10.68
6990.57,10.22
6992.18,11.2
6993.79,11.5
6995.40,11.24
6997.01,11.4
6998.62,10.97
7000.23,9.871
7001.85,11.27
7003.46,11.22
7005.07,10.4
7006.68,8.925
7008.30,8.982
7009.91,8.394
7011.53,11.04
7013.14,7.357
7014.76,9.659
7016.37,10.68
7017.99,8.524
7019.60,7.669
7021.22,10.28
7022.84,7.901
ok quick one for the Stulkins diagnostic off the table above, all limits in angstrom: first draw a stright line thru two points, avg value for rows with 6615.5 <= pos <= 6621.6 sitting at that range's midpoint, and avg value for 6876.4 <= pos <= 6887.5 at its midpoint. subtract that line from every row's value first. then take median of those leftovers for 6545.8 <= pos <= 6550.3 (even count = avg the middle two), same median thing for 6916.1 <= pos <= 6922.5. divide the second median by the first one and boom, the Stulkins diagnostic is 0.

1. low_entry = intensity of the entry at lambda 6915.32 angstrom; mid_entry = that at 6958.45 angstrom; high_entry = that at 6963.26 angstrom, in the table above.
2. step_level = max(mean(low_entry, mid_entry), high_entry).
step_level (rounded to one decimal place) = 13.0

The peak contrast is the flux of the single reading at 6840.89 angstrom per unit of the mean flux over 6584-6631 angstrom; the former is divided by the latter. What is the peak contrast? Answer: 0.76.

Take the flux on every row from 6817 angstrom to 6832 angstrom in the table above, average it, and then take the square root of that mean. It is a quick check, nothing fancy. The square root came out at 3.41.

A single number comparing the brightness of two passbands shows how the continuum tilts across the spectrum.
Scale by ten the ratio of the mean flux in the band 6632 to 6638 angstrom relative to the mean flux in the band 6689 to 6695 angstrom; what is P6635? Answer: 9.0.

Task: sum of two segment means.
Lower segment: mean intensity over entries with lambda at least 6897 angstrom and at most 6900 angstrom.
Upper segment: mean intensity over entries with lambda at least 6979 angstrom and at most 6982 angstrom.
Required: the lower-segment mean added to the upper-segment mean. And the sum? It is 23.6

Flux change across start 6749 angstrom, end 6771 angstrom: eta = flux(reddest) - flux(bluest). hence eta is -2.5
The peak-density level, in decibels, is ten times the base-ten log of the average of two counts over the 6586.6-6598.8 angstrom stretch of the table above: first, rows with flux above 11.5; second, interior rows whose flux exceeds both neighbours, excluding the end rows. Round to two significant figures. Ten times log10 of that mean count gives 6.0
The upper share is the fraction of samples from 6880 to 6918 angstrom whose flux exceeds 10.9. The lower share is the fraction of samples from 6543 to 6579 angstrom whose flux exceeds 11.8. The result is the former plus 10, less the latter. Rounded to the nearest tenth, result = 10.5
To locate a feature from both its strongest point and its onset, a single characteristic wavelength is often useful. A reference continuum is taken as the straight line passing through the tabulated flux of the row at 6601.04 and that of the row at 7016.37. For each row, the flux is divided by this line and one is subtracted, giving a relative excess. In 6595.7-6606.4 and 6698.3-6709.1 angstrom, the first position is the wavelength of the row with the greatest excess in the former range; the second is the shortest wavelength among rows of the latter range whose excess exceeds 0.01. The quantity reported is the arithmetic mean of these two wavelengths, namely 6651.6 angstrom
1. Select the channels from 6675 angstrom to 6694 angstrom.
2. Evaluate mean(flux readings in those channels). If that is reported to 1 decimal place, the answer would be 11.4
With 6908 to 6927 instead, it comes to 11.6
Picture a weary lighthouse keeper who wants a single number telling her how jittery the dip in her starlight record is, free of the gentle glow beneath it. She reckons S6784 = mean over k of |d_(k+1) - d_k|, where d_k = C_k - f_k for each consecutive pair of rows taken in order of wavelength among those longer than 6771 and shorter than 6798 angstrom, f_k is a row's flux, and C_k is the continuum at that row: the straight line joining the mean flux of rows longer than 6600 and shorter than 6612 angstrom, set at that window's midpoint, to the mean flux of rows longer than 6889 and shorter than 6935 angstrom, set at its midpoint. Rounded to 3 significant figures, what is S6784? 1.08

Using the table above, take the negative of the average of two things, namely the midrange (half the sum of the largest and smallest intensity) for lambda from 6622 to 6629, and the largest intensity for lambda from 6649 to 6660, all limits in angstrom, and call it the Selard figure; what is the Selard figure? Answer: -12.38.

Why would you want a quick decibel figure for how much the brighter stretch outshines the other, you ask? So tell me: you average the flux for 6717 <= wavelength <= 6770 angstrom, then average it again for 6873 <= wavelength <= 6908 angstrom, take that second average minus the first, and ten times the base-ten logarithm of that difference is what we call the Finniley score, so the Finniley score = 0.3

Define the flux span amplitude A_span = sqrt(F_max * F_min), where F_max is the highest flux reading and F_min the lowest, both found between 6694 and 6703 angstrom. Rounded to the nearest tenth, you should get 10.4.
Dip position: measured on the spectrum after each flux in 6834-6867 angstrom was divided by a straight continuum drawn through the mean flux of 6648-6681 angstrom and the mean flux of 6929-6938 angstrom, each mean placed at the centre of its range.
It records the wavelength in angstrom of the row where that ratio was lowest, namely 6861.40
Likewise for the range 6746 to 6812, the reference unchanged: 6754.80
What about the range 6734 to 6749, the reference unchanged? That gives 6736.16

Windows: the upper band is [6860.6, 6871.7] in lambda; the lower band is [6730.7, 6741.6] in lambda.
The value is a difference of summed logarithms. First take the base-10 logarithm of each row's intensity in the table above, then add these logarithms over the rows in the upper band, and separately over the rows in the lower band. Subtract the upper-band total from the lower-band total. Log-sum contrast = -0.30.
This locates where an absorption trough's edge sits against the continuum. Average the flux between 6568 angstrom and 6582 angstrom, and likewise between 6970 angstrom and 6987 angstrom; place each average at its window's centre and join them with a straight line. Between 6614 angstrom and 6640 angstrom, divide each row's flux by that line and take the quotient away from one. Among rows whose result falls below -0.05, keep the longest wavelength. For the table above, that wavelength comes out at 6639.15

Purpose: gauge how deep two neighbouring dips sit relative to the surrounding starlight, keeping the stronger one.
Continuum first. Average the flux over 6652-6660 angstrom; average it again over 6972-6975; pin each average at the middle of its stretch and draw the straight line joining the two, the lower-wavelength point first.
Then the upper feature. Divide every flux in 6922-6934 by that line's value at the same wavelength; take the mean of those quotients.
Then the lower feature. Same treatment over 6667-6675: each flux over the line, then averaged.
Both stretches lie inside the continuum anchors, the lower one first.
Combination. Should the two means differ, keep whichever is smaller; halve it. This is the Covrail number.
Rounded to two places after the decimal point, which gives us 0.41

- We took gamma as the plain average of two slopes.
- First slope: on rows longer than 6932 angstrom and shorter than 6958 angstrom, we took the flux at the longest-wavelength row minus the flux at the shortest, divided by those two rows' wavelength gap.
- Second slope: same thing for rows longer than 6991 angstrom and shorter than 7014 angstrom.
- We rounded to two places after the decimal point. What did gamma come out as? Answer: -0.12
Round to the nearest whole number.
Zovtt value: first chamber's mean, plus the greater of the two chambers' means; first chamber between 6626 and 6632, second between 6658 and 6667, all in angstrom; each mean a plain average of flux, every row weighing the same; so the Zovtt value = 26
